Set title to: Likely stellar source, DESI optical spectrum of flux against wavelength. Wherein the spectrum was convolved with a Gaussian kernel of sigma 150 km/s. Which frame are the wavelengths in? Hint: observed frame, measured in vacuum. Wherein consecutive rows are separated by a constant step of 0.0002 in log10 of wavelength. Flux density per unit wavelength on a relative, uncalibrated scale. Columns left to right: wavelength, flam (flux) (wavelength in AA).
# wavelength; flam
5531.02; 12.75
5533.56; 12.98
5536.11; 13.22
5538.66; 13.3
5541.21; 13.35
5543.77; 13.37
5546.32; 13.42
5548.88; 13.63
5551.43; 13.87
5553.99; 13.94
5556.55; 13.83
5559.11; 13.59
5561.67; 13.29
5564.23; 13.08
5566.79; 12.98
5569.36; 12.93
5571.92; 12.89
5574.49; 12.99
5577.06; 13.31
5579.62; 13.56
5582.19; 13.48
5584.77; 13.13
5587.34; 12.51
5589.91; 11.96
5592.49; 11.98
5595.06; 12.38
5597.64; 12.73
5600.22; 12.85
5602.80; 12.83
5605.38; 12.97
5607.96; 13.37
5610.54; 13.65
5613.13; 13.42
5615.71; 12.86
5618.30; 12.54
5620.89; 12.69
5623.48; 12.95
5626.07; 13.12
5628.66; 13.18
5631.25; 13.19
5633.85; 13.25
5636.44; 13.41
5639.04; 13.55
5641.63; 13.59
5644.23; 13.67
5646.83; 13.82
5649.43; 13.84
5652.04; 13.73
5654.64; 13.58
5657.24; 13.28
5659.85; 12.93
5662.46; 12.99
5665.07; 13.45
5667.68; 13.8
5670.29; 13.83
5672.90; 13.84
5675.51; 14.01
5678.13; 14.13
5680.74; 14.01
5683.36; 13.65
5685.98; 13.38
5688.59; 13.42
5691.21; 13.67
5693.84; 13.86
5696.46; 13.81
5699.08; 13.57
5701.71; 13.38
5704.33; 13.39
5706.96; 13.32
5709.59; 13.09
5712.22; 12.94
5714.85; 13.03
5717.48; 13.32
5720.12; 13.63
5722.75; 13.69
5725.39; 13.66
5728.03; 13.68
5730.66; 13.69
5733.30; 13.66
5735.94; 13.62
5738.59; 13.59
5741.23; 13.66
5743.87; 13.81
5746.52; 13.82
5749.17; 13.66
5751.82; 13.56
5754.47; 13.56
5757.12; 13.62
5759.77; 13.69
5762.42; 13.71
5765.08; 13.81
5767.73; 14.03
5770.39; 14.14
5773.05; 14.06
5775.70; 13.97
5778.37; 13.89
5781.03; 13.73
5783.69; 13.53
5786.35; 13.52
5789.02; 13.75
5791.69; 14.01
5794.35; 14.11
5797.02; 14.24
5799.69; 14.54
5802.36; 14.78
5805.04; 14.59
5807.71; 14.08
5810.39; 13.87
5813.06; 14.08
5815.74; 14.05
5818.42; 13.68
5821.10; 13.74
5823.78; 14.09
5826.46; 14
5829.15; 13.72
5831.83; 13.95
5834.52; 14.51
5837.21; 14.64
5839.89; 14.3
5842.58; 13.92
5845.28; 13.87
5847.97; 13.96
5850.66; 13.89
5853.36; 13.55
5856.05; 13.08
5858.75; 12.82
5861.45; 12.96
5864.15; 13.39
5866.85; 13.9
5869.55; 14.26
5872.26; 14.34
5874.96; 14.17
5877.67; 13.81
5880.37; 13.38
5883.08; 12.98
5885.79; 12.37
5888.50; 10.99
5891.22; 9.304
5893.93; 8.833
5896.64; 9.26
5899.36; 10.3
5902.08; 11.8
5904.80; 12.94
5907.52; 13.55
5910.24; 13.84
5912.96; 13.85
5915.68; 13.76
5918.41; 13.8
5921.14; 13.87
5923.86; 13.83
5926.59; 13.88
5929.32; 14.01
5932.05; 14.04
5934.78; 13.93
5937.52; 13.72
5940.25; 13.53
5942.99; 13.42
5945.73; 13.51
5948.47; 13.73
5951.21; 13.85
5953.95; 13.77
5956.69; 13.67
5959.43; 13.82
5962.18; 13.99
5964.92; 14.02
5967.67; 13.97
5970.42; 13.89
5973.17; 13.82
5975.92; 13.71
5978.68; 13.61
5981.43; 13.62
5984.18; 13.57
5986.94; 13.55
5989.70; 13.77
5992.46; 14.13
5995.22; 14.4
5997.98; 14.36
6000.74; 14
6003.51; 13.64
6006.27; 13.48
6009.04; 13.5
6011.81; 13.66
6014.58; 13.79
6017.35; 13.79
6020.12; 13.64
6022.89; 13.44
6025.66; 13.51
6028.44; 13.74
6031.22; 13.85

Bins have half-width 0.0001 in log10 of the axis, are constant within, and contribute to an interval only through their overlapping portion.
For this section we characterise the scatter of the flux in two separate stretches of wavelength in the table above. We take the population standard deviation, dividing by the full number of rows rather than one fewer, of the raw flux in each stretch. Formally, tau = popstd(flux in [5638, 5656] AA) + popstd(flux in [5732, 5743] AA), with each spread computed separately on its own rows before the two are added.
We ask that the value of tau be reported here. 0.14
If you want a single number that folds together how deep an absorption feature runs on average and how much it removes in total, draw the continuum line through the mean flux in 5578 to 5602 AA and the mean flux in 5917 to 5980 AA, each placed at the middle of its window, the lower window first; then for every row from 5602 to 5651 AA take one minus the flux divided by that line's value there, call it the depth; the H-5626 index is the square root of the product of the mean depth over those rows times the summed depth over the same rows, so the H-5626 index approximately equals 0.14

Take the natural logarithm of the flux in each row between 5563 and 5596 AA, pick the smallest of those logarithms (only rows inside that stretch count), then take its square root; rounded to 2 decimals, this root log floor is 1.58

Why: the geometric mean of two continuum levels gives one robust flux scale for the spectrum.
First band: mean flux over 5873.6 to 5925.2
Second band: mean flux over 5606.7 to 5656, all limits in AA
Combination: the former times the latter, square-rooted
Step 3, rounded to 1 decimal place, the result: 12.9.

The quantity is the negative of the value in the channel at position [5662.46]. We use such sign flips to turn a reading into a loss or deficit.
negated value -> -13.0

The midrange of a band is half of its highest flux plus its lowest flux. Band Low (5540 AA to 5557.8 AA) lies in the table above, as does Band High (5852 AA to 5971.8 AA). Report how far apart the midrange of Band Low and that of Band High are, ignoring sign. 2.1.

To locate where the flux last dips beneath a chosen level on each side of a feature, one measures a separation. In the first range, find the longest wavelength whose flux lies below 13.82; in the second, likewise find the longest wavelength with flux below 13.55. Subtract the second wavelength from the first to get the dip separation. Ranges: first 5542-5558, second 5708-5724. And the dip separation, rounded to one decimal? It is -168.6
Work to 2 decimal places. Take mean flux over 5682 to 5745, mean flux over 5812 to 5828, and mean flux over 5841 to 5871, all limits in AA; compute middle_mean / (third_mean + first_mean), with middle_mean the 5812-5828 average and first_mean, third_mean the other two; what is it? 0.51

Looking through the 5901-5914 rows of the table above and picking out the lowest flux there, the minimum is 11.8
